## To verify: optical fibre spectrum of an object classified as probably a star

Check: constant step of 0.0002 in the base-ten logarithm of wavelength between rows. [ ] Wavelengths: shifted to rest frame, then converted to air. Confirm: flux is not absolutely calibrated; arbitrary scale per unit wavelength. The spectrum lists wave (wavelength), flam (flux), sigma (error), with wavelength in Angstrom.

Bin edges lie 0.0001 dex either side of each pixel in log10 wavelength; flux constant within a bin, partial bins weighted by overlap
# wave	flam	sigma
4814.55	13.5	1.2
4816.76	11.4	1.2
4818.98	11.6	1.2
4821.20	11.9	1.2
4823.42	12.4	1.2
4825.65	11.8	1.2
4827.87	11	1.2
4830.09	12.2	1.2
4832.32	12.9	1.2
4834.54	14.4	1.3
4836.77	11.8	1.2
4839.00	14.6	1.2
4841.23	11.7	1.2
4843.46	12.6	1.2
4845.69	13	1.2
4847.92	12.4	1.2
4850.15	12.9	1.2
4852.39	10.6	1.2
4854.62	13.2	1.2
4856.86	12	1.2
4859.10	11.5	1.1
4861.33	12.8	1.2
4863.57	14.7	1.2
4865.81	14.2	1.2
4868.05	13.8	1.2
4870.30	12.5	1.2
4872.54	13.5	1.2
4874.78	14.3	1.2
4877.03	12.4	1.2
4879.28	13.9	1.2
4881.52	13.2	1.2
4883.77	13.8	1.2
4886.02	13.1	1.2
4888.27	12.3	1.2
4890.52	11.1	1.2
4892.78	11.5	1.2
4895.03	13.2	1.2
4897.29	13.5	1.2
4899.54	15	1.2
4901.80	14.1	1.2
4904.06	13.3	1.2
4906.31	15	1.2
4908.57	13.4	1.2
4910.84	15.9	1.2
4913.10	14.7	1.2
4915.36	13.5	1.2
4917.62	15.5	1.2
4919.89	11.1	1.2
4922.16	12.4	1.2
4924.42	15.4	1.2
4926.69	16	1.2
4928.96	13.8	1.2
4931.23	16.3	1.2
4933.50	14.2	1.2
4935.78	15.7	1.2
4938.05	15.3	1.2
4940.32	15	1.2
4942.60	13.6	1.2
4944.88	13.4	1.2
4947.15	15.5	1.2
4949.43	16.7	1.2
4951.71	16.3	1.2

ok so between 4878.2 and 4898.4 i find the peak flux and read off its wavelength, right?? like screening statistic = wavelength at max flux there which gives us 4879.28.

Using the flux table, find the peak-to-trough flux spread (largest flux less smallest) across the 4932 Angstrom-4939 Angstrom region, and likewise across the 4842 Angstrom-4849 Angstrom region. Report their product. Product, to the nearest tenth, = 0.9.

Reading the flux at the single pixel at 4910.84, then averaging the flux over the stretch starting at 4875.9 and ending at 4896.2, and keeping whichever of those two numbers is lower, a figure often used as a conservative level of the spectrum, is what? 12.7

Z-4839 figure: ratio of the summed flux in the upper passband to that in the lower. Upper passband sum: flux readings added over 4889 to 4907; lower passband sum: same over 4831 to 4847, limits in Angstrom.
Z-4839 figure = 1.2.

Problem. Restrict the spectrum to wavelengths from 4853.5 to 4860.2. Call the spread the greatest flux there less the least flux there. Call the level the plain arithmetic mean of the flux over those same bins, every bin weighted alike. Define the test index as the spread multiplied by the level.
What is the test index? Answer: 21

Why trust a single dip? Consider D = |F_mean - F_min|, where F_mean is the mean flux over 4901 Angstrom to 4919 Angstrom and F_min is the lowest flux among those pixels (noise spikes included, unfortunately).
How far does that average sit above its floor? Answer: 1.1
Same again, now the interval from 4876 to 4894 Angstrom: 1.6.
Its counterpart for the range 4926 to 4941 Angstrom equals 1.4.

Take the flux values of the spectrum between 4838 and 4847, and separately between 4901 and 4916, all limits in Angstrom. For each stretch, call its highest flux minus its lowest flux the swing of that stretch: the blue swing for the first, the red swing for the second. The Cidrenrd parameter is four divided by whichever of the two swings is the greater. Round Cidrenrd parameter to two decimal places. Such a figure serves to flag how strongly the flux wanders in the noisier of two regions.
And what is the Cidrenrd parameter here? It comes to 1.38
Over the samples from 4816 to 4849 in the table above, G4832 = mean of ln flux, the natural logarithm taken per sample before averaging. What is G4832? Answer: 2.51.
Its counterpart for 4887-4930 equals 2.61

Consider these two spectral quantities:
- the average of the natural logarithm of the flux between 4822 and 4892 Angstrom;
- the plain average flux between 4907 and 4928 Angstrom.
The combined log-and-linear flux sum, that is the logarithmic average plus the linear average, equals 16.8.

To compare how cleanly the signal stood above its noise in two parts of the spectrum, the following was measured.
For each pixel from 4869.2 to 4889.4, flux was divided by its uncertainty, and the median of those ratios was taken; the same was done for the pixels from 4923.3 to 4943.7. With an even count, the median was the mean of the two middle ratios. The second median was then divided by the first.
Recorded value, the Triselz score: 1.16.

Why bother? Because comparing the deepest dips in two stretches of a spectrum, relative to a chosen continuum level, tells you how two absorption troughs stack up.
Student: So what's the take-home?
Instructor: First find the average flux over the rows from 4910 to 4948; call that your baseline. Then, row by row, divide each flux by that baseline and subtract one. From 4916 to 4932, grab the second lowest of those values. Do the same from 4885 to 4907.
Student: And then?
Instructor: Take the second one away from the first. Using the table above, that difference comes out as 0.062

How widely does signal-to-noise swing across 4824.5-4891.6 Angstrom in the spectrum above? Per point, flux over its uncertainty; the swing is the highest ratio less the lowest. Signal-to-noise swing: 3.42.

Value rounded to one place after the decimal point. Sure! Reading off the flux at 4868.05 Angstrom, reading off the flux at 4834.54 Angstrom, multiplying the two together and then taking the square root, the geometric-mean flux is 14.1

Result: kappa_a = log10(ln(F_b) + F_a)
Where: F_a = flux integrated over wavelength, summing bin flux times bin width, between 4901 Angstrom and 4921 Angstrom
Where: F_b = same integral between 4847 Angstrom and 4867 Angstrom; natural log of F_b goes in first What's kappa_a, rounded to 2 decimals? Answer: 2.46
